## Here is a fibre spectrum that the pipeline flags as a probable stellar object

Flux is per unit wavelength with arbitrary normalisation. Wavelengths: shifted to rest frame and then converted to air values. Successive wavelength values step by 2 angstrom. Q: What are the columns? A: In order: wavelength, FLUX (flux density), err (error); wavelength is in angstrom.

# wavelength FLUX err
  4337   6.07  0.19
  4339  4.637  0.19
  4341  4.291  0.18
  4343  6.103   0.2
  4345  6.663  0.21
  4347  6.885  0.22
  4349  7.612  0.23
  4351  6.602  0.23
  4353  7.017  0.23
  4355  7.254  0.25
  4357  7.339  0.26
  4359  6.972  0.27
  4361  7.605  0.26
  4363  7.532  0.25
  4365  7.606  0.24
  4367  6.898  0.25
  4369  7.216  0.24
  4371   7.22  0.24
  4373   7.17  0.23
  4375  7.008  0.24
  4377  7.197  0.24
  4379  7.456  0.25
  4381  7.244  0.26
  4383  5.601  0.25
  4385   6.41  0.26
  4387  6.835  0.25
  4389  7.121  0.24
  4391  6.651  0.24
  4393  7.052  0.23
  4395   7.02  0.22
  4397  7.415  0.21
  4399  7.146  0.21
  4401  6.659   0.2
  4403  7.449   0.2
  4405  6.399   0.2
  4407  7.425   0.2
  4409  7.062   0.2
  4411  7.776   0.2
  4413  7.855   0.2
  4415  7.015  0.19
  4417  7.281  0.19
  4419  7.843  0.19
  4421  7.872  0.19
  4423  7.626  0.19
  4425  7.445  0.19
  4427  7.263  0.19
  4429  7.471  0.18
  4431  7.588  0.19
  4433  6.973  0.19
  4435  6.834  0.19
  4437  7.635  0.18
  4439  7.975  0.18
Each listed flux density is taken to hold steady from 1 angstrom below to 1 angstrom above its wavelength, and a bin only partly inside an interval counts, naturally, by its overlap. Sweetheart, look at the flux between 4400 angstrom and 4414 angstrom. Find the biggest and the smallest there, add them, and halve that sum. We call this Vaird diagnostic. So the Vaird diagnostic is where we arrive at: 7.13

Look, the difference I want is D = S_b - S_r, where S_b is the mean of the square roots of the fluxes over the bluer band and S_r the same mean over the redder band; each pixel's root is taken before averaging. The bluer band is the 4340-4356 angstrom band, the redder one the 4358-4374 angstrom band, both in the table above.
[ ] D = -0.145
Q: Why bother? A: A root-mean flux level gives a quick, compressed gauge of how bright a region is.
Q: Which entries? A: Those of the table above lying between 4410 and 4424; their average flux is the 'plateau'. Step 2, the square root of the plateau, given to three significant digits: 2.76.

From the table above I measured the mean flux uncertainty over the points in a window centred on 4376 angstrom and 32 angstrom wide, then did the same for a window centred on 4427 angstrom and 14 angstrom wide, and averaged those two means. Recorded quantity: 0.217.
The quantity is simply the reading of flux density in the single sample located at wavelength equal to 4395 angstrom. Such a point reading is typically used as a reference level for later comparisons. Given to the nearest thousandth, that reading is 7.020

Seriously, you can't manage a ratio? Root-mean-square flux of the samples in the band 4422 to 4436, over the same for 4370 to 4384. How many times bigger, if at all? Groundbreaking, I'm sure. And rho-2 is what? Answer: 1.04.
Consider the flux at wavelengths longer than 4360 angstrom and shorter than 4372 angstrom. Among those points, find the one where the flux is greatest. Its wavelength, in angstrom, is 4365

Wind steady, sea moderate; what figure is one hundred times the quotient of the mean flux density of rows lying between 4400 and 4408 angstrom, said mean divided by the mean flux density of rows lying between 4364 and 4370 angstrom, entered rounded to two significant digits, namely 96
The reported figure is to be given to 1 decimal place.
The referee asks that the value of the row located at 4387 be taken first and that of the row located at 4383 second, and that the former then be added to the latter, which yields 12.4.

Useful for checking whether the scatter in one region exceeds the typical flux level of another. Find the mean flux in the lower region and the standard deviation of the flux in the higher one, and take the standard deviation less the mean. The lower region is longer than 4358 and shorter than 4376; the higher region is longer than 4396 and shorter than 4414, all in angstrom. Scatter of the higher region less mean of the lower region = -6.8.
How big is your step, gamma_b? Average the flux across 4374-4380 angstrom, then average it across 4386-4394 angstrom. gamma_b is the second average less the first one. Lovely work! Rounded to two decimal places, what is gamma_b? -0.31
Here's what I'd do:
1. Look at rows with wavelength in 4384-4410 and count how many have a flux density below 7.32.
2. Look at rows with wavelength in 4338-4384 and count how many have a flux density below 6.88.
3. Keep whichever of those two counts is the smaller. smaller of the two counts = 6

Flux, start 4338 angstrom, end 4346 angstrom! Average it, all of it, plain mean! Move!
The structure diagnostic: 5.42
